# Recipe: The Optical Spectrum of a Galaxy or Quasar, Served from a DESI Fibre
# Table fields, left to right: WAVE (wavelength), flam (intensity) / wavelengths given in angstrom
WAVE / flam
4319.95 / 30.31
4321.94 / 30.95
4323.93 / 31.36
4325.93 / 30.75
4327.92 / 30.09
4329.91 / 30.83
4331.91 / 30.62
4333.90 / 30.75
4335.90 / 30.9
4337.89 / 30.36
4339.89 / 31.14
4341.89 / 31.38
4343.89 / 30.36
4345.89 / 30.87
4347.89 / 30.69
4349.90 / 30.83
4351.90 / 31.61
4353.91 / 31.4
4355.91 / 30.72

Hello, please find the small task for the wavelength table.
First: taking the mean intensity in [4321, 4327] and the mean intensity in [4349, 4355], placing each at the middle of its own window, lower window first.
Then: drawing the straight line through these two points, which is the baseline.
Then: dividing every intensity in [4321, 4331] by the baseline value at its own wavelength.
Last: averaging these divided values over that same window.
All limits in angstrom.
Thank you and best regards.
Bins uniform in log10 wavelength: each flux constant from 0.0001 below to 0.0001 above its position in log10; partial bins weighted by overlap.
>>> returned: 0.992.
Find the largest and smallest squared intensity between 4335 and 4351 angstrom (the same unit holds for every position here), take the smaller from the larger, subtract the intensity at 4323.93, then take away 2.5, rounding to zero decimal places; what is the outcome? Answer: 29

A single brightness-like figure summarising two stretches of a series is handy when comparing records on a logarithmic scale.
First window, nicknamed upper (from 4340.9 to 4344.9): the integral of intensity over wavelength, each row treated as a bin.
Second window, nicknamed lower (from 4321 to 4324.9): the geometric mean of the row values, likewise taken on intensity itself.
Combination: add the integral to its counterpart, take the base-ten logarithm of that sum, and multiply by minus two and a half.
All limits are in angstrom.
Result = -5.47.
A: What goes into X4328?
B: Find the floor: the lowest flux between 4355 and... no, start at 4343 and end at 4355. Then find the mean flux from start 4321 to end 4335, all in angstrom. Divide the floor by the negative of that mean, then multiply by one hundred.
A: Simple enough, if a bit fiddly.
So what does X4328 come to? -98.7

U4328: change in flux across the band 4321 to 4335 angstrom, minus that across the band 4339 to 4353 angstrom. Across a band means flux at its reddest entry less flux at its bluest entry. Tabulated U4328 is -0.7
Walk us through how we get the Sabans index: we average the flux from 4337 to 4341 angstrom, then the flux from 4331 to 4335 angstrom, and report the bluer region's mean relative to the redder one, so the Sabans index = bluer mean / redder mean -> 0.998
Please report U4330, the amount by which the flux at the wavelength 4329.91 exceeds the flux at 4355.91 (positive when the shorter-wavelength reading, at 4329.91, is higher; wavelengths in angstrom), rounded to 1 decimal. 0.1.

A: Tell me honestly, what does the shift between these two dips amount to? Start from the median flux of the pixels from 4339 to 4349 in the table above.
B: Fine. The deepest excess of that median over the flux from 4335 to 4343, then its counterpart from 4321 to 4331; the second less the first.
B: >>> 0.27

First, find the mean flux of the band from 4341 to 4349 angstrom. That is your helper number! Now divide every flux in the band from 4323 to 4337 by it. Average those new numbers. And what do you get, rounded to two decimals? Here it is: 1.00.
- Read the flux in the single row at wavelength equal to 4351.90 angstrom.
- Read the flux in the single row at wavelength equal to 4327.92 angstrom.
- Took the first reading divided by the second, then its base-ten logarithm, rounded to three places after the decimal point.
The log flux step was 0.021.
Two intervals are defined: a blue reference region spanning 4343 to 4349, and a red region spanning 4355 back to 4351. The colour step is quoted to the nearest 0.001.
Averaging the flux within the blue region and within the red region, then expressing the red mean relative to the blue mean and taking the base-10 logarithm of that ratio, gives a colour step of 0.012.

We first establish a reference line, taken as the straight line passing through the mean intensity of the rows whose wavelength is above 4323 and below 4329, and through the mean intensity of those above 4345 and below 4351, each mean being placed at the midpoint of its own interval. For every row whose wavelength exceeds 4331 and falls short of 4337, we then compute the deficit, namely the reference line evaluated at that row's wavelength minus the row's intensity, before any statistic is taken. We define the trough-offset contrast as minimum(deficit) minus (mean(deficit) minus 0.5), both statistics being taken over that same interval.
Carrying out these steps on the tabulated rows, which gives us 0.36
